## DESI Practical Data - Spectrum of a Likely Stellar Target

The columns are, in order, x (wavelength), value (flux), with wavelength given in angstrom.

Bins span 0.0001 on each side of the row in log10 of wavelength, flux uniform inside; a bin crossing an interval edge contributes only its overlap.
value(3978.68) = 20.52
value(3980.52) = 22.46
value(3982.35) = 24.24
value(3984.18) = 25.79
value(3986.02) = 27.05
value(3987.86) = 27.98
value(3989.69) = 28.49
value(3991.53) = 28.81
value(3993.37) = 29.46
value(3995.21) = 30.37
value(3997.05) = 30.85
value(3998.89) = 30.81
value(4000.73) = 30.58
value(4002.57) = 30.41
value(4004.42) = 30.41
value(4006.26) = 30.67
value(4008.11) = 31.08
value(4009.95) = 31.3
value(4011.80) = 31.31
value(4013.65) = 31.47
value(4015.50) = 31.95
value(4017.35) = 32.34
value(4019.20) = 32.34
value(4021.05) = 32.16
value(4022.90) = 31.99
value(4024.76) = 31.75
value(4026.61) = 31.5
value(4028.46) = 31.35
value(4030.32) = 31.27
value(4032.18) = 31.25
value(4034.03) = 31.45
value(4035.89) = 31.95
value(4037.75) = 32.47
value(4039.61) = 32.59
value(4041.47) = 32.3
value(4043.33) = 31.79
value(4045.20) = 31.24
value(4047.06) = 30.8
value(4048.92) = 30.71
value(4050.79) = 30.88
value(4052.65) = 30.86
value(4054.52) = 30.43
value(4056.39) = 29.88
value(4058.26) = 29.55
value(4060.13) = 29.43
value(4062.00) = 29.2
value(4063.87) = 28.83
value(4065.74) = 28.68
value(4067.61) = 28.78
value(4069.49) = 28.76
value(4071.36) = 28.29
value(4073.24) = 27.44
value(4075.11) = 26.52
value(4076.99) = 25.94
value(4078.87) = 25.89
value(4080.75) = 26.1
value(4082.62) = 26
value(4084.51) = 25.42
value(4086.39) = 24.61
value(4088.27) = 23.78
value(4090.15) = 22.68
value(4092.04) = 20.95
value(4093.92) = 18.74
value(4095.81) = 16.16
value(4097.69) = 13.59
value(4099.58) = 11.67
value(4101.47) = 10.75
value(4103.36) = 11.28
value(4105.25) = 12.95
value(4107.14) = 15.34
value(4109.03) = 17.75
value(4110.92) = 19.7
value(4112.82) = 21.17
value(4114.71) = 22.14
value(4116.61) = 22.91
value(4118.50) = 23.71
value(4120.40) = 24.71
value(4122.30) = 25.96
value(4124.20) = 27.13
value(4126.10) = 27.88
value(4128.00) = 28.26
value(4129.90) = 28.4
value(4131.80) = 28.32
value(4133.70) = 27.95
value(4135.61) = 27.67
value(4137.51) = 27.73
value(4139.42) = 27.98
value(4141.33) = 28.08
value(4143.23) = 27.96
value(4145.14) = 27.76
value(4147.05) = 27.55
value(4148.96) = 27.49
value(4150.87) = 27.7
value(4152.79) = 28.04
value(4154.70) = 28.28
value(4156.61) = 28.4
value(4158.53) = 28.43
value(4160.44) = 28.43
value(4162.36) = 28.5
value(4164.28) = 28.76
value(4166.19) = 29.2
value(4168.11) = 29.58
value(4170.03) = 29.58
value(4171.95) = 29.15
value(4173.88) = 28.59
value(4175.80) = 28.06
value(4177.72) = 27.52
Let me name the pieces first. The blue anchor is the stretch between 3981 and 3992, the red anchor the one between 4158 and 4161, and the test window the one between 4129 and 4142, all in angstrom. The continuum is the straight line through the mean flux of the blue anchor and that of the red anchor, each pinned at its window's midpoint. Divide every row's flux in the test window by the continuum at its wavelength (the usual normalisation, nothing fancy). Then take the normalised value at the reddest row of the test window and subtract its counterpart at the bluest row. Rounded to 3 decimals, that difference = -0.015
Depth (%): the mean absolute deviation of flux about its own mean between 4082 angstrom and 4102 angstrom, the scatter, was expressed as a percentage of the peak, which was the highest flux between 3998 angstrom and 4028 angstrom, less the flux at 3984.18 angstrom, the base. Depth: 74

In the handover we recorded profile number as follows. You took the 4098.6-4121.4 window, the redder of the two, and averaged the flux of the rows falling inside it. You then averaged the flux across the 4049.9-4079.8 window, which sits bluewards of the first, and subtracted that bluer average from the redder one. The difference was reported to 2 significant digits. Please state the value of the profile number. -11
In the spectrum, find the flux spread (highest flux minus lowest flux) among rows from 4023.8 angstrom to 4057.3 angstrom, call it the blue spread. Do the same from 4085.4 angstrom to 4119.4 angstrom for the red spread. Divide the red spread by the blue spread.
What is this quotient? 5.1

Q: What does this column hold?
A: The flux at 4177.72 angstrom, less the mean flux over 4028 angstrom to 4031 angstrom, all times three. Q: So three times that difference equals -11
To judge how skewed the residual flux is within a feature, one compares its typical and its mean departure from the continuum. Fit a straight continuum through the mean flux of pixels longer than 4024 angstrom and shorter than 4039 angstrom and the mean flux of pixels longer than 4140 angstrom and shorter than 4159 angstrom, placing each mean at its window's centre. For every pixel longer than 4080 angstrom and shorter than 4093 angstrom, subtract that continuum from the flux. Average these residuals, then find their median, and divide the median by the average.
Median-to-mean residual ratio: 0.93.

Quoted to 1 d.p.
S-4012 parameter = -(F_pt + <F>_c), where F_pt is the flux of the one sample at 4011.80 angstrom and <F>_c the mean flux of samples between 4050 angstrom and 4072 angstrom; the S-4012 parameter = -60.8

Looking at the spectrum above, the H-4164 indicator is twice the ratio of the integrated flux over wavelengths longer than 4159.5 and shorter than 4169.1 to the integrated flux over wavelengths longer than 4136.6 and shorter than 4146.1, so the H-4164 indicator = 2.1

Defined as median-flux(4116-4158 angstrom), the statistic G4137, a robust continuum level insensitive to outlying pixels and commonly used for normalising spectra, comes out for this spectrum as 28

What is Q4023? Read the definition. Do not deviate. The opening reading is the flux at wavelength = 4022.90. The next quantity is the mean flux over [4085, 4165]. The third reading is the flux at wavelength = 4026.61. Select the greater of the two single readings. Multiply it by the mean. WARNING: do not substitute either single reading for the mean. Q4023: 760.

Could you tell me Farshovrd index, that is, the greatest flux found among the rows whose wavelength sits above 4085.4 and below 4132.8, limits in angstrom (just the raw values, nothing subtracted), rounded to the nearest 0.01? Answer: 28.40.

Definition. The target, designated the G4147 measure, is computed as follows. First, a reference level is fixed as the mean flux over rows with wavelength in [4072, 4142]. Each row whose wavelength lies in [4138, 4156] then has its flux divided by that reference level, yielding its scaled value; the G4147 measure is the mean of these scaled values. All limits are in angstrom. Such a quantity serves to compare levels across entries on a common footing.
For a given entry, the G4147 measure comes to 1.22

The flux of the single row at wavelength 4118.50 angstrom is 23.71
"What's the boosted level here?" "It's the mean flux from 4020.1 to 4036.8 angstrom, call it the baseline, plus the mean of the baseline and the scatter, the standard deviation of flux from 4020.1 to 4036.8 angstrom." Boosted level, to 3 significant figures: 47.6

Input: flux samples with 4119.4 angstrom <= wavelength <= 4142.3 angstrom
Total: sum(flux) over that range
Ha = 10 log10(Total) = 25.2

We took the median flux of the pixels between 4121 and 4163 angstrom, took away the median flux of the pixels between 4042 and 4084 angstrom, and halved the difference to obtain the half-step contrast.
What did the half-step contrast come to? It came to -1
